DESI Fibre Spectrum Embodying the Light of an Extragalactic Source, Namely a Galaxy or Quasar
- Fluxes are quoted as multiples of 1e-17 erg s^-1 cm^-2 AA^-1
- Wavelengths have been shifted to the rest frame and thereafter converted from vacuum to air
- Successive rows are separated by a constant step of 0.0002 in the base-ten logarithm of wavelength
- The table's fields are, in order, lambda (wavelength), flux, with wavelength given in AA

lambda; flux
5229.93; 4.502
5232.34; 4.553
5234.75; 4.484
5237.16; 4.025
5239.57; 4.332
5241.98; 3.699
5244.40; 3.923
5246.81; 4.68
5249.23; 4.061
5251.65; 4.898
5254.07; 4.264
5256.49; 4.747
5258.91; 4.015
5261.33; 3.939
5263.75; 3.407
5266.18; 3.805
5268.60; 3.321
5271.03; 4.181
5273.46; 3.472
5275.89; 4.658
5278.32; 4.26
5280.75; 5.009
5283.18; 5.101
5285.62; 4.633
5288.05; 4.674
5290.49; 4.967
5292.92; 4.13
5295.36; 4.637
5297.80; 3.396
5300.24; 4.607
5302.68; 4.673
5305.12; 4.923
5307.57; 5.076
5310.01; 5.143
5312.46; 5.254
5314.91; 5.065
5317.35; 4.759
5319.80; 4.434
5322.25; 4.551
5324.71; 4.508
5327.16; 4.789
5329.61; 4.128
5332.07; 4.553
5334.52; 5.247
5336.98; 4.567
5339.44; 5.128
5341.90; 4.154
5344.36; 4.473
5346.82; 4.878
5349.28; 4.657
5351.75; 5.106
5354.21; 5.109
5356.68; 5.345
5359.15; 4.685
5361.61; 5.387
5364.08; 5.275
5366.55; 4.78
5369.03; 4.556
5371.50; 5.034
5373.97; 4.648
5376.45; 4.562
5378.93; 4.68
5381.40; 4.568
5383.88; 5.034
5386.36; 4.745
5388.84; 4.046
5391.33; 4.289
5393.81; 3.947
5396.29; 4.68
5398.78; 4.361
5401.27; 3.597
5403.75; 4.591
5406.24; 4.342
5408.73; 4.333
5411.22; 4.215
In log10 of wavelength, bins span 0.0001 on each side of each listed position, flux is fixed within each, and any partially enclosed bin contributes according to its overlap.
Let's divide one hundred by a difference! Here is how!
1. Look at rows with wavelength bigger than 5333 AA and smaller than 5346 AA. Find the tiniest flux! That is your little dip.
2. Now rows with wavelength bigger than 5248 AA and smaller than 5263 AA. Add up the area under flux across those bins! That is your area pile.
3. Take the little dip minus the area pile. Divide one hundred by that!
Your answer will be -1.7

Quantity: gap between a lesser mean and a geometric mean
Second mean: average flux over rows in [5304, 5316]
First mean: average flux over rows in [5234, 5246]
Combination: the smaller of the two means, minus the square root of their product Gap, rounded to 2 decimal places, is -0.47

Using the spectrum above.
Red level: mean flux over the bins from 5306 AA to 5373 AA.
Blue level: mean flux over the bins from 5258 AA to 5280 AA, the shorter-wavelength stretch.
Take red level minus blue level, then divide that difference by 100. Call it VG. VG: 0.009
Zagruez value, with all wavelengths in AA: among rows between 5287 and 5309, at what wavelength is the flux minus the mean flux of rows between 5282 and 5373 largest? 5307.57 AA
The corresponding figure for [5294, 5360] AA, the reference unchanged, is 5356.68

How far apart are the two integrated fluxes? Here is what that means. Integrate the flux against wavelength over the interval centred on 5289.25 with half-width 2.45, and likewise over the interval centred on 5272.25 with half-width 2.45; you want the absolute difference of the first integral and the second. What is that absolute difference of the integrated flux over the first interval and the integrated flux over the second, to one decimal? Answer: 4.9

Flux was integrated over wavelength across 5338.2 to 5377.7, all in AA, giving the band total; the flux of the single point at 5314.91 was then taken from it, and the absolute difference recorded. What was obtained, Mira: 187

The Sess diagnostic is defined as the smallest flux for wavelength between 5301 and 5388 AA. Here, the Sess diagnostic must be 4.128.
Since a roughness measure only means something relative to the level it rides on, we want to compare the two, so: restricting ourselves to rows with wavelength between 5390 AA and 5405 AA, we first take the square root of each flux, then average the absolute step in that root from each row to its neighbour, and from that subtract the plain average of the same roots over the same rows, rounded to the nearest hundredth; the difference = -1.90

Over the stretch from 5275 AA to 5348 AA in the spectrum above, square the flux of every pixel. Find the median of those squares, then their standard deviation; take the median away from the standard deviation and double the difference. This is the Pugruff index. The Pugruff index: -36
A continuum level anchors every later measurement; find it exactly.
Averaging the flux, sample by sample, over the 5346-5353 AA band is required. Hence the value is 4.88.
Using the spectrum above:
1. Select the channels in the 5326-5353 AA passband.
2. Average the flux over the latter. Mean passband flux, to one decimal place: 4.7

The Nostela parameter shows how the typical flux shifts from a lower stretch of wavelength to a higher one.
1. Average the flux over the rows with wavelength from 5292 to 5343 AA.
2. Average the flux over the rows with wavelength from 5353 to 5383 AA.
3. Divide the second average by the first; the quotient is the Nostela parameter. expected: 1.05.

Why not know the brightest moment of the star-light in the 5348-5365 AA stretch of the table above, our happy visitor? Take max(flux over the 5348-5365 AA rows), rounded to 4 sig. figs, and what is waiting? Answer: 5.387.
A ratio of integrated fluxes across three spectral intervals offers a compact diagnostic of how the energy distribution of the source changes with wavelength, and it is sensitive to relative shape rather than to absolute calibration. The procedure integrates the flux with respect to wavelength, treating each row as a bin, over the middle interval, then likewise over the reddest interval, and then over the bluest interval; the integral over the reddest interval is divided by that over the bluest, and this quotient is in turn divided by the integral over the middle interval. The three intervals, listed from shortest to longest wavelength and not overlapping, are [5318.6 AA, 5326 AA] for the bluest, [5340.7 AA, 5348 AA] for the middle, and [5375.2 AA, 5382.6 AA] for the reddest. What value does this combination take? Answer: 0.0311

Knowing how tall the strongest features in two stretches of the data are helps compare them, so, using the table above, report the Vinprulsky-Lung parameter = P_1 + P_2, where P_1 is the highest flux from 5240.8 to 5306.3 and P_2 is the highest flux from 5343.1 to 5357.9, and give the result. 10.4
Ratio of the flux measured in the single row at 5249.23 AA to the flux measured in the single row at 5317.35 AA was 0.85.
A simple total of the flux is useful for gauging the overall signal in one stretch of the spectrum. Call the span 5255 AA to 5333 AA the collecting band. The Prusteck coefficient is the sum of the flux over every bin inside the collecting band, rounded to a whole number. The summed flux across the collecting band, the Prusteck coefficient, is 143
